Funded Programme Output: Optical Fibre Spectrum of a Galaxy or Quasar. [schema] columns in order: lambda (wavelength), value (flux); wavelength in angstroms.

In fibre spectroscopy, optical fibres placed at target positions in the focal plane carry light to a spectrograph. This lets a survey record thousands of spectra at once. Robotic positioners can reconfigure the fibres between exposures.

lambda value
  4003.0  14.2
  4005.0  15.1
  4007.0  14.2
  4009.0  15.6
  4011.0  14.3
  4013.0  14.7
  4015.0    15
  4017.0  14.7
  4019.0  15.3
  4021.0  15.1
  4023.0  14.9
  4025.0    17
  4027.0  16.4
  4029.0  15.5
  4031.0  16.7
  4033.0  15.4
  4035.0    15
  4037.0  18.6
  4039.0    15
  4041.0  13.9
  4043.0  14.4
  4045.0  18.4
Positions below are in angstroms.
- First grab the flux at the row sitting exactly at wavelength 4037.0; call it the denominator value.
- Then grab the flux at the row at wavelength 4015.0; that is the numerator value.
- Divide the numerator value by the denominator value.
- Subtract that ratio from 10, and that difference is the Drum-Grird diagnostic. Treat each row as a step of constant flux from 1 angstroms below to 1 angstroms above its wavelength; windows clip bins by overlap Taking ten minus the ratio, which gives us 9.19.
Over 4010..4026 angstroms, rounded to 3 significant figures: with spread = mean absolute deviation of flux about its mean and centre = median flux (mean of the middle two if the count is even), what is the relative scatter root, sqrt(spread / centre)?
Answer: 0.185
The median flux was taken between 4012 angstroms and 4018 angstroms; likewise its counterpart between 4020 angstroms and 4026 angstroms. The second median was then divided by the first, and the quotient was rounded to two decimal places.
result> 1.03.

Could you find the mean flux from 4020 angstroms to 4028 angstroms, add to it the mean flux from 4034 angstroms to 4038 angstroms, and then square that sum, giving 1066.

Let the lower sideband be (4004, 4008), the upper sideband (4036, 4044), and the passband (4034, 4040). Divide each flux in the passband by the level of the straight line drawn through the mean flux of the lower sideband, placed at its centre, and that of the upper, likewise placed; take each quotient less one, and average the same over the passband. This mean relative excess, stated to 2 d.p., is 0.05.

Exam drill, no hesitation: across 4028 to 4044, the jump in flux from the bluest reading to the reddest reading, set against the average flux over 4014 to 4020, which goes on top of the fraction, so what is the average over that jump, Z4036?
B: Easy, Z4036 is -14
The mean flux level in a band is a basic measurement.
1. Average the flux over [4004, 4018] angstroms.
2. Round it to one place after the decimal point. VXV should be 14.8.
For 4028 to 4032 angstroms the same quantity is 16.1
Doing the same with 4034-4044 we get 15.4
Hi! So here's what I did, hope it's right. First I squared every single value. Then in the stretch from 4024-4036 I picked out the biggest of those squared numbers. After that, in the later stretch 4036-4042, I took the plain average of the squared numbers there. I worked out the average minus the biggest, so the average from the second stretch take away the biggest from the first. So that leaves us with -34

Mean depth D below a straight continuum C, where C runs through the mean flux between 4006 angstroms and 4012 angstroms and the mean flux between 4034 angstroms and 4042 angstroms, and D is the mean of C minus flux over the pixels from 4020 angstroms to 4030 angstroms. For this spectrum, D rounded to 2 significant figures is -0.57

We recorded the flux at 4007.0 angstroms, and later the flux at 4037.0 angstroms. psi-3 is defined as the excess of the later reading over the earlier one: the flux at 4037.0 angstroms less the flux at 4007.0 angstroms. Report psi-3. 4.4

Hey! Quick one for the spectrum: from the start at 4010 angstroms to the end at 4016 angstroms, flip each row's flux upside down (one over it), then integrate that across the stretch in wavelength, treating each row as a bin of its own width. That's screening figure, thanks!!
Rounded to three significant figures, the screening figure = 0.409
